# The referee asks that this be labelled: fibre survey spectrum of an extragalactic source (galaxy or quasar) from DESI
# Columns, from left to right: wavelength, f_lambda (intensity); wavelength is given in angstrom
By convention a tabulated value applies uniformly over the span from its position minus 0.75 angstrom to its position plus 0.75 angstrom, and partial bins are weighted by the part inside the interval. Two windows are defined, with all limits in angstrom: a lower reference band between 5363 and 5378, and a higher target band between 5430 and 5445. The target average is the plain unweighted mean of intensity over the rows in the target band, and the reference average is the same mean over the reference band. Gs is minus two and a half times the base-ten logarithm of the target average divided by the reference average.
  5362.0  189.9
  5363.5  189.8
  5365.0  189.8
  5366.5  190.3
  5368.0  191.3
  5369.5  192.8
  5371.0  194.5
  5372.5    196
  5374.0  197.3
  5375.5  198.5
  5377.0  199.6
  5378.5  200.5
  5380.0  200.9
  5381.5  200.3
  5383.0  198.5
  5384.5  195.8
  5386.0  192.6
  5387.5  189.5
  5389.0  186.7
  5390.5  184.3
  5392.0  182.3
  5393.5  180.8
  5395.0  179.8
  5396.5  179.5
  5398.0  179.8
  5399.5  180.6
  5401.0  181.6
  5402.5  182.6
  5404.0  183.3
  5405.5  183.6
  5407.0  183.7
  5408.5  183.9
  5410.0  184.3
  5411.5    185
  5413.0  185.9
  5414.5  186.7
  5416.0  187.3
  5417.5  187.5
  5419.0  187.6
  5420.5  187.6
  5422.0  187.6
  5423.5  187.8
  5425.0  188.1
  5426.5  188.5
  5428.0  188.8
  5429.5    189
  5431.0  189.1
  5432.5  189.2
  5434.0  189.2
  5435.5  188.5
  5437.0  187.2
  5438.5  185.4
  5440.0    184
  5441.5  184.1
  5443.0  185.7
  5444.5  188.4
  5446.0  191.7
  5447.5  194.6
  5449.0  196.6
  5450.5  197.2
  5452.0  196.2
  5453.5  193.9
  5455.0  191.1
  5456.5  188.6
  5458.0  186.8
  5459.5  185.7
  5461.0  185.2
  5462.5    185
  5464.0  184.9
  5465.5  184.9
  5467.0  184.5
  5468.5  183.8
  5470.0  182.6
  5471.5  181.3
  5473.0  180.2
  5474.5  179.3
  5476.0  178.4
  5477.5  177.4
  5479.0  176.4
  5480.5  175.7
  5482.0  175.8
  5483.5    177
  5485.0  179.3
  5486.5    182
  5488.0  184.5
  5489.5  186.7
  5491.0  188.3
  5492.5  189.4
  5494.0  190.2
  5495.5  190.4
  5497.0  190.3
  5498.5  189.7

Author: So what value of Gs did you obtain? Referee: 0.04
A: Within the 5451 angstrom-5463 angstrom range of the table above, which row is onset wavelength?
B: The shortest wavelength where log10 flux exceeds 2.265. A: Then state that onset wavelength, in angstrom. 5452.0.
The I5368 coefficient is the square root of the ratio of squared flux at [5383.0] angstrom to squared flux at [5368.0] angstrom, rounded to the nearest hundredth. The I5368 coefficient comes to 1.04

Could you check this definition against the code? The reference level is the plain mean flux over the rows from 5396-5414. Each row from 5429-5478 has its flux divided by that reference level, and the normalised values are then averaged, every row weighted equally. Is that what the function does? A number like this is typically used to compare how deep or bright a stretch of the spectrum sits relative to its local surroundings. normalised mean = 1.02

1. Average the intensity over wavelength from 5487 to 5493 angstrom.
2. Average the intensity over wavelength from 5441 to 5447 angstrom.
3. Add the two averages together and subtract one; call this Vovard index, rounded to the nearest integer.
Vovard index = 374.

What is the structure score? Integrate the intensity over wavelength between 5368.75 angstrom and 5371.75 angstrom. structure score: 581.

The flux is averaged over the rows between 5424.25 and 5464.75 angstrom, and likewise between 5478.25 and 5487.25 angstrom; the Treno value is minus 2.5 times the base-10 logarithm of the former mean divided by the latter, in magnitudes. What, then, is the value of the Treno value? -0.067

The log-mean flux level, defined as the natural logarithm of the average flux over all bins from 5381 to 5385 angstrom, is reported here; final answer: 5.29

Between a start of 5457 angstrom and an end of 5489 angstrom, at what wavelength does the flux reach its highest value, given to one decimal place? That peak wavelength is 5458.0 angstrom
